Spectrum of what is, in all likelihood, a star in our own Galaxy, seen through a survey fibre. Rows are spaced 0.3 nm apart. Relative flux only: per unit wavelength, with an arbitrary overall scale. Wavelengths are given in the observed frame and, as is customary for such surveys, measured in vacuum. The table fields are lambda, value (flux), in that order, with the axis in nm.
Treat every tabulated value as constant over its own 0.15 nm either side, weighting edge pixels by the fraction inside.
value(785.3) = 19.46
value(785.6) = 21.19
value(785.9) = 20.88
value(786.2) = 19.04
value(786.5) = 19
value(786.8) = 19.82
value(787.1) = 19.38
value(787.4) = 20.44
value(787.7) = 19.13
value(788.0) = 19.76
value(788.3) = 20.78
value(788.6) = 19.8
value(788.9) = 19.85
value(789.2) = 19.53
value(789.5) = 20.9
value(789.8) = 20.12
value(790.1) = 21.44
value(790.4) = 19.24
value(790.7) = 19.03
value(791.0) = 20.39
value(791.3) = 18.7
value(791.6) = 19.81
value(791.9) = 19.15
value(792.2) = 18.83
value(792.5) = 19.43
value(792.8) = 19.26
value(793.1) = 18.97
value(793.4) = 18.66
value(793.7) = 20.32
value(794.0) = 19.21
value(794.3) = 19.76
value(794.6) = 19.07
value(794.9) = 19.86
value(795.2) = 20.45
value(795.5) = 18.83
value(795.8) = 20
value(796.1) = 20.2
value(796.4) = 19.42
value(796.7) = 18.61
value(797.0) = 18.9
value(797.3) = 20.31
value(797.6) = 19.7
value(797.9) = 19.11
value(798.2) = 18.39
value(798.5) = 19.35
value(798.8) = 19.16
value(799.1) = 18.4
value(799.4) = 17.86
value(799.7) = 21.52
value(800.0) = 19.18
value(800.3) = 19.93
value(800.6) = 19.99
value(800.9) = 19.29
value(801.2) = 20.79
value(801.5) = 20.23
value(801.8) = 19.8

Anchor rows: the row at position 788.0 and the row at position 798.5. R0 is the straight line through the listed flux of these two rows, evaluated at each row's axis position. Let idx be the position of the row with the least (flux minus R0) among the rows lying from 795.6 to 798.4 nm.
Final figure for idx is 798.2 nm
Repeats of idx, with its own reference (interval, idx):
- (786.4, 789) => 786.5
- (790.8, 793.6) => 791.3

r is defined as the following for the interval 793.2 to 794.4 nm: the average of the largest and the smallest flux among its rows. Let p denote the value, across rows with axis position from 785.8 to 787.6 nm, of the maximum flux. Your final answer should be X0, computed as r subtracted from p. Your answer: 1.4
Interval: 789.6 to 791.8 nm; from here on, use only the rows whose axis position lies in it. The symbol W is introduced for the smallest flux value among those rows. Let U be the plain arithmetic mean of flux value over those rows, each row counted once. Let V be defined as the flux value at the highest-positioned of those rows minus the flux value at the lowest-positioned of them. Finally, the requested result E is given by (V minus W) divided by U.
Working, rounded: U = 19.8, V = -0.3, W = 18.7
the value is -0.959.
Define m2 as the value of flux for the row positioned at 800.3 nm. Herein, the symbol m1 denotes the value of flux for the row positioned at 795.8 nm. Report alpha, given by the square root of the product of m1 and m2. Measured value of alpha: 20.0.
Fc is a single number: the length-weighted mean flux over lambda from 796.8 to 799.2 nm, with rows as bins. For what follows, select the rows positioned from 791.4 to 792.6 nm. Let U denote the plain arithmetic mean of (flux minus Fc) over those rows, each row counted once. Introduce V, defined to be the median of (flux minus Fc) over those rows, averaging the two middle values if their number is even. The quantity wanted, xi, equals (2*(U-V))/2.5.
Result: 0.01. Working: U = 0.1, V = 0.1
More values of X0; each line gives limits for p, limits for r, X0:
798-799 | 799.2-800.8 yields -0.3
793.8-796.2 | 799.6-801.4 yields 0.1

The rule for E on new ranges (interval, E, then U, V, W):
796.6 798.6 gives -0.919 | 19.2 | 0.7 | 18.39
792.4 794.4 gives -0.946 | 19.4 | 0.3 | 18.66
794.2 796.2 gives -0.932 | 19.7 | 0.4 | 18.83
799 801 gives -0.872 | 19.5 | 0.9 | 17.86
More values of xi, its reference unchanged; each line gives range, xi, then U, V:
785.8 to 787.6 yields 0.13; 0.6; 0.4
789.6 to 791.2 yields -0.06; 0.9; 1.0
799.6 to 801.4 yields 0.13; 0.9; 0.8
